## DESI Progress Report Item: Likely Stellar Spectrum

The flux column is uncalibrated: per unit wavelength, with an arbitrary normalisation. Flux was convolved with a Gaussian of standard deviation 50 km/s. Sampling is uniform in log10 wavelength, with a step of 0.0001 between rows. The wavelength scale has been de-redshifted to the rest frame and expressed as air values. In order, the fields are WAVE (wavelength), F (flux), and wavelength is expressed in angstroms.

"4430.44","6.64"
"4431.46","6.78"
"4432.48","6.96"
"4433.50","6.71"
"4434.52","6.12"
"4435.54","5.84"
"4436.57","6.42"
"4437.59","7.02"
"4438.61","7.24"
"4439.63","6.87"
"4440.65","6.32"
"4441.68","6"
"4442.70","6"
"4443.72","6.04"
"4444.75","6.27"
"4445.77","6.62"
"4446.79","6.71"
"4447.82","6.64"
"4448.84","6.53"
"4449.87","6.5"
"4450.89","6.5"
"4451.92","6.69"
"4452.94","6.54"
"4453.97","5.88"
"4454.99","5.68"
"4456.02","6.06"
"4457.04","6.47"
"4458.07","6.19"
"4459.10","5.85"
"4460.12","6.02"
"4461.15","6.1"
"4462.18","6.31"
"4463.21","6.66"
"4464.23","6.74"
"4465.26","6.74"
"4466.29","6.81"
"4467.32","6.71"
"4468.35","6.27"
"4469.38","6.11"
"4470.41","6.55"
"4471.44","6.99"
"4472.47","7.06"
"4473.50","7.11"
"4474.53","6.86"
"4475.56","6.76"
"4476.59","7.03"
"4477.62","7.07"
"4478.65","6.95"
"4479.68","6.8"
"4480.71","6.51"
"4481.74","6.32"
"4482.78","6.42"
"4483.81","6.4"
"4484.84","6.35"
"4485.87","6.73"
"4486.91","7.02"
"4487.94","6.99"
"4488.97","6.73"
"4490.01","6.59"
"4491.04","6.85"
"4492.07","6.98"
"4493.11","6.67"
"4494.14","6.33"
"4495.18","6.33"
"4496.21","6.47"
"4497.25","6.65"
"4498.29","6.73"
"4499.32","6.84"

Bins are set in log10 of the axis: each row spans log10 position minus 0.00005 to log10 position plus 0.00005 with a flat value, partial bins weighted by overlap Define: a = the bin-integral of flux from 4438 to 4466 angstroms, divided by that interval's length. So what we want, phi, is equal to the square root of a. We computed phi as 2.53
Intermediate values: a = 6.38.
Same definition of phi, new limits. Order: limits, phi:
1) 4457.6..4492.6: 2.58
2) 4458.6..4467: 2.53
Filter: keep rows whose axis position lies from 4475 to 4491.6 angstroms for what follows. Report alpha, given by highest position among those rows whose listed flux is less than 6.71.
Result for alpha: 4490.01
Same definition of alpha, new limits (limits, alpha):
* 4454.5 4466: 4463.21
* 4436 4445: 4444.75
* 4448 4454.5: 4453.97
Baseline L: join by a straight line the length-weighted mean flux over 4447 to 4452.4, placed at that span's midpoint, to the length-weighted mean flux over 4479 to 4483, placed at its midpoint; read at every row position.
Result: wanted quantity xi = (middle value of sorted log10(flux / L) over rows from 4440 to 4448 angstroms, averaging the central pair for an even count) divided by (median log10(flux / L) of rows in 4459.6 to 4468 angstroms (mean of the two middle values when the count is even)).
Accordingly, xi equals -2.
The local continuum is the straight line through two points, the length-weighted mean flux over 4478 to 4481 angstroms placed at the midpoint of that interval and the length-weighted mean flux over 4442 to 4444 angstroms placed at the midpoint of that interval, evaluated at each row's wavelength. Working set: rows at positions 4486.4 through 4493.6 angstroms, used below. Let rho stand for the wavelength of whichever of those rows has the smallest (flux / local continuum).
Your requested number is 4490.01 angstroms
